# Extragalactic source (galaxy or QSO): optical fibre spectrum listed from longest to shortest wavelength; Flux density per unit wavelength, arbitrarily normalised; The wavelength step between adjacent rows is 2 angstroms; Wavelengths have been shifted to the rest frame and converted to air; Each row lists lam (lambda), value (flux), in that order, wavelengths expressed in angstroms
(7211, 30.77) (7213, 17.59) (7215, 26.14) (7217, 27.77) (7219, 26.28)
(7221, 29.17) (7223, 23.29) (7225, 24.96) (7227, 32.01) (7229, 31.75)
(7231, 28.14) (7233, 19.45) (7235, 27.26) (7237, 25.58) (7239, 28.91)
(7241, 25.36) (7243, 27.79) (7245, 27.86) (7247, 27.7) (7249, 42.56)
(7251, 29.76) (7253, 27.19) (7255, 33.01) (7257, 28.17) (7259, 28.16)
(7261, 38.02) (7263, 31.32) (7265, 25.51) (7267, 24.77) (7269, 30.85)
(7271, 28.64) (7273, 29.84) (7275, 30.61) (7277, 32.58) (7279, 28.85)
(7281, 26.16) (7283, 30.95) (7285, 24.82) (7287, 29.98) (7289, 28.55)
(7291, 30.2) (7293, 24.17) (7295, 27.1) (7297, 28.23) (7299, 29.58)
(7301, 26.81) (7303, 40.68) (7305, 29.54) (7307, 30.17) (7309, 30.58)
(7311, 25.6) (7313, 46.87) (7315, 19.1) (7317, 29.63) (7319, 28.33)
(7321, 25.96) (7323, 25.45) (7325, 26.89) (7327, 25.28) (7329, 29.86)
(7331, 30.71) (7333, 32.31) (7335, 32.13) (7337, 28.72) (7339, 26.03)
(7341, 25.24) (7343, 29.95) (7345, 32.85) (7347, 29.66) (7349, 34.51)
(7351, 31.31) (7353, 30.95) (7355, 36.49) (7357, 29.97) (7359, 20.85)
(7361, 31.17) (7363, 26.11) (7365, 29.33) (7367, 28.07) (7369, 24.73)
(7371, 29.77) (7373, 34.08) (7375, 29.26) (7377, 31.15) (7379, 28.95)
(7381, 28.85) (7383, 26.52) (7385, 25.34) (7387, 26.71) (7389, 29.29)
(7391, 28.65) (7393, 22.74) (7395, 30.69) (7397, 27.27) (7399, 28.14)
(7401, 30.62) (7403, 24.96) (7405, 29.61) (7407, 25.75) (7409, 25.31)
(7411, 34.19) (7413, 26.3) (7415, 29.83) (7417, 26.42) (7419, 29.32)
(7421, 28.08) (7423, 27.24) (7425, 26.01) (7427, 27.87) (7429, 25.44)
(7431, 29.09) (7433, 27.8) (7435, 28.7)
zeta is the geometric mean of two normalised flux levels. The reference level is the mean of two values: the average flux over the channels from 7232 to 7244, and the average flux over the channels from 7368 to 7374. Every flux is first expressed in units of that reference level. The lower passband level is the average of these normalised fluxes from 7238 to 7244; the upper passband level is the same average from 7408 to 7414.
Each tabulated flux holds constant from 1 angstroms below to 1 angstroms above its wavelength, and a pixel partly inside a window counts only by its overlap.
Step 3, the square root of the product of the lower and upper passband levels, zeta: 1.01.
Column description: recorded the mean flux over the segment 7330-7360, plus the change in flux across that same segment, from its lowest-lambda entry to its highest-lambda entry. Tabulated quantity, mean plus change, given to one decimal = 20.3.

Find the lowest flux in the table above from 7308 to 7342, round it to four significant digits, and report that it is 19.10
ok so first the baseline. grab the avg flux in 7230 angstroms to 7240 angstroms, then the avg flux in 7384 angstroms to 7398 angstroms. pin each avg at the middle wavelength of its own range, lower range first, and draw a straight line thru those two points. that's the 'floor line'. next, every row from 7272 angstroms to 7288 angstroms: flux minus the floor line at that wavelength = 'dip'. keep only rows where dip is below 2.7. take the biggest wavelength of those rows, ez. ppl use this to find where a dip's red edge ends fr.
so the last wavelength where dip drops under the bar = 7285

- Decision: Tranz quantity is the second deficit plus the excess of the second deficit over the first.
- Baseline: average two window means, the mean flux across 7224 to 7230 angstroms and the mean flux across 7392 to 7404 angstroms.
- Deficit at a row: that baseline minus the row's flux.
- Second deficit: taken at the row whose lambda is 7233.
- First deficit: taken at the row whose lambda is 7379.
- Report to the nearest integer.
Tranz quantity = 19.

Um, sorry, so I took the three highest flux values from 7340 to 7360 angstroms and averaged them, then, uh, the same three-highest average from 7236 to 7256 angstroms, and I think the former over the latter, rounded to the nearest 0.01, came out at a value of 0.99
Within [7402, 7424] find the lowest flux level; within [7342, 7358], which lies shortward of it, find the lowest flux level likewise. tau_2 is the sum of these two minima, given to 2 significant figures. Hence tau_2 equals 55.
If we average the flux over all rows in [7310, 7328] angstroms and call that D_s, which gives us 28.1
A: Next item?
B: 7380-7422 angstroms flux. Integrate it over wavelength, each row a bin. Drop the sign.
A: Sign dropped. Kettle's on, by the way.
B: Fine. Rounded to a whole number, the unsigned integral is 1169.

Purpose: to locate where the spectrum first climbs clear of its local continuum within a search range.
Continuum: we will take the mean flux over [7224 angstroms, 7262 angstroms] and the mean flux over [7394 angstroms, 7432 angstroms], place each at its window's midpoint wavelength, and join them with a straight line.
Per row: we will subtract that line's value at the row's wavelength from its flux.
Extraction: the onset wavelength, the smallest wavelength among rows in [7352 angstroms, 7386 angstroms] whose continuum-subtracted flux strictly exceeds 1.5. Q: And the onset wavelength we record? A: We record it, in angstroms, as 7353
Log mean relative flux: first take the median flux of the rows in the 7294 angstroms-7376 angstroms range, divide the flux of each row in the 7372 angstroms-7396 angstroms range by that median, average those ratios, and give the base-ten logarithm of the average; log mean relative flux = -0.016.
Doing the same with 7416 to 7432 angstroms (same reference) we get -0.033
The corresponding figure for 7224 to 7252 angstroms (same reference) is -0.016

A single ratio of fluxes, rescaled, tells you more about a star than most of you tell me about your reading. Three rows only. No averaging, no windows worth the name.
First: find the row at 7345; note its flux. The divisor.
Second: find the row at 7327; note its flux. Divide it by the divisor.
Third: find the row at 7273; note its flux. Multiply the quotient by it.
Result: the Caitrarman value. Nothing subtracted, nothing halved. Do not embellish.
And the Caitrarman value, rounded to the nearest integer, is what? 23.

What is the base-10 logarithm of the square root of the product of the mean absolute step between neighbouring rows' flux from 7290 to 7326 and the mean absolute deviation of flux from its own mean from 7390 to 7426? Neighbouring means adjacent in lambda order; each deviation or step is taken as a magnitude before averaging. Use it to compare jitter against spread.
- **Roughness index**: 0.564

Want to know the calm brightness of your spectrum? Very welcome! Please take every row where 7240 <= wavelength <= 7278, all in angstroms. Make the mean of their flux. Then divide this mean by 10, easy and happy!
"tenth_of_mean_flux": 3.00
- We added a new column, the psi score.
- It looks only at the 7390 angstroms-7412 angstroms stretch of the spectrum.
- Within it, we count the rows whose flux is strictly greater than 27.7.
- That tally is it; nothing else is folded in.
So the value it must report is 6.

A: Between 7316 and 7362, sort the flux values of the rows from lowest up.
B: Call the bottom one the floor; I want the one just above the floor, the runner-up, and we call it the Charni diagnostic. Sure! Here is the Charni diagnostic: 25.24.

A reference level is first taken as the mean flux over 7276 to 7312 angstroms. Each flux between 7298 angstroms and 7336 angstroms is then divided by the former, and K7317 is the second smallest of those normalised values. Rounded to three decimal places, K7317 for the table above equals 0.867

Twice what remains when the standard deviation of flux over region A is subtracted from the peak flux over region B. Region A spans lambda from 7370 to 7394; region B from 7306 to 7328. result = 88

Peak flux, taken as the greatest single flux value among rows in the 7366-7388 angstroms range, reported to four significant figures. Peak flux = 34.08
